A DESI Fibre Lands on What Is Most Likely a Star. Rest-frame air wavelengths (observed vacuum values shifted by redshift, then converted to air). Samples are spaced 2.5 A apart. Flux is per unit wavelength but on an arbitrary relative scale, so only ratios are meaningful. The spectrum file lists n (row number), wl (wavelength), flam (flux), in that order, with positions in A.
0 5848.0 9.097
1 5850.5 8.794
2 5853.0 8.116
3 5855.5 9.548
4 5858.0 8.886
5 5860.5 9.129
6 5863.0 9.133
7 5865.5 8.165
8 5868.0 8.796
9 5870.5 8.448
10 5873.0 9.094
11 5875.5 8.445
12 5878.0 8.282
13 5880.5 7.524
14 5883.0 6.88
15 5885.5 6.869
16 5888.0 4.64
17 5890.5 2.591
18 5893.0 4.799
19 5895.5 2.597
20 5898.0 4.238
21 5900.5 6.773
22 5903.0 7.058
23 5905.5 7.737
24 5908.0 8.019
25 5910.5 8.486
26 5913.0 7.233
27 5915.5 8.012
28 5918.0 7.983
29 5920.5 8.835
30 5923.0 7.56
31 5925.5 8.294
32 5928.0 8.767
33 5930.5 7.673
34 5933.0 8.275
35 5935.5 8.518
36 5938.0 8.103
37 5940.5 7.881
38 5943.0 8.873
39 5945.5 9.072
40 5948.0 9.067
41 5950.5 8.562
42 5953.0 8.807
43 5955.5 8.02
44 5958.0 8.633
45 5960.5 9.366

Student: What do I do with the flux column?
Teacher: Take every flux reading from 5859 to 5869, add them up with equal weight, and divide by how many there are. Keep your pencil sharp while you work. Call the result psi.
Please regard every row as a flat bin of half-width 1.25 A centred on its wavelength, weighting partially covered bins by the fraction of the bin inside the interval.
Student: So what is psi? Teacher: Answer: 8.8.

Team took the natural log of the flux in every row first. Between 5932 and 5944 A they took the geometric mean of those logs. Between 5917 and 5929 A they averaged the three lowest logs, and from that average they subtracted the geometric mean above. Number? -0.05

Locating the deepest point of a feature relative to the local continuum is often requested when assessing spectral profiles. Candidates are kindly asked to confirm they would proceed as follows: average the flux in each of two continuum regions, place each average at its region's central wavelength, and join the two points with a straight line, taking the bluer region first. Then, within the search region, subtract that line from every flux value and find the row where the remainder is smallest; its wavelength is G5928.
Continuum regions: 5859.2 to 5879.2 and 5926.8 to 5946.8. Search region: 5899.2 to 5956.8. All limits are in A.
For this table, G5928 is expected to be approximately 5900.5 A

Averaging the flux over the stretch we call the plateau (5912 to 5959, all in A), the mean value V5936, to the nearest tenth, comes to 8.3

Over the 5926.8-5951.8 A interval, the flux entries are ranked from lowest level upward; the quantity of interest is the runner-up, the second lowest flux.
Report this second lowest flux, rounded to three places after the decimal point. 7.881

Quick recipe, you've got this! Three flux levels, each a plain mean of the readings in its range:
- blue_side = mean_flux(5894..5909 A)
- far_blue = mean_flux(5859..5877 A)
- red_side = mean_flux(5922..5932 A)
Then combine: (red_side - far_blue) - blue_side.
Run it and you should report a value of -6.7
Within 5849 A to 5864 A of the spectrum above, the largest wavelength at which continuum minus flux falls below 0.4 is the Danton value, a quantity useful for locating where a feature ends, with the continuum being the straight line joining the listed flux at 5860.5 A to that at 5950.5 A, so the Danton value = 5863.0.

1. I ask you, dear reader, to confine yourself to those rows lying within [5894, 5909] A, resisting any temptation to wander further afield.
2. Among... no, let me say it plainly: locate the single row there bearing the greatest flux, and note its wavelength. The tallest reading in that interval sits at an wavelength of 5908.0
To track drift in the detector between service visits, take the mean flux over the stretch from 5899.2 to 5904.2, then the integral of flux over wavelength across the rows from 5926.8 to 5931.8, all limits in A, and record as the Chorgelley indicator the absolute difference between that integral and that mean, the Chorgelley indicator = 34.2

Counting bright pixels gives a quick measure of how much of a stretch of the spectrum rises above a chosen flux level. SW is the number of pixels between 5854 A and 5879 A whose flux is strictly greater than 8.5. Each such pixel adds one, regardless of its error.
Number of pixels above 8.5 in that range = 6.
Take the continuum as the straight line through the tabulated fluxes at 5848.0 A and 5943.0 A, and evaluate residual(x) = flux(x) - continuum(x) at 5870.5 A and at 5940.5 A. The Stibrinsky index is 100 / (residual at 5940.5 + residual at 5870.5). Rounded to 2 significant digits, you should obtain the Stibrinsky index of -63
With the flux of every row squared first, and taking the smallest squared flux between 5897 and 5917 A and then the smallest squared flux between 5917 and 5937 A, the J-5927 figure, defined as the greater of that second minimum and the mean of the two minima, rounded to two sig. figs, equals 57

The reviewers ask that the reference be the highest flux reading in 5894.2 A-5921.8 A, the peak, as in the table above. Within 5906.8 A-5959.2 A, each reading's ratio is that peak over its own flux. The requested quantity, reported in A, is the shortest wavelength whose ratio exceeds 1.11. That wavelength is 5913.0 A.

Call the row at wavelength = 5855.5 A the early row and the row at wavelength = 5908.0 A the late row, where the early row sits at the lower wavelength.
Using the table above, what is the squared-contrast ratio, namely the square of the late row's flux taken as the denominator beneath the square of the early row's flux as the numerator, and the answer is 1.42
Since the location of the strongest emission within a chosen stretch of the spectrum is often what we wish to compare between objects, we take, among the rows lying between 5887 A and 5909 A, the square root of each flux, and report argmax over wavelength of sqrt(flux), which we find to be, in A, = 5908.0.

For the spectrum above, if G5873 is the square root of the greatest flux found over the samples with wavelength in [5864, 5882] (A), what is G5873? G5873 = 3.02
